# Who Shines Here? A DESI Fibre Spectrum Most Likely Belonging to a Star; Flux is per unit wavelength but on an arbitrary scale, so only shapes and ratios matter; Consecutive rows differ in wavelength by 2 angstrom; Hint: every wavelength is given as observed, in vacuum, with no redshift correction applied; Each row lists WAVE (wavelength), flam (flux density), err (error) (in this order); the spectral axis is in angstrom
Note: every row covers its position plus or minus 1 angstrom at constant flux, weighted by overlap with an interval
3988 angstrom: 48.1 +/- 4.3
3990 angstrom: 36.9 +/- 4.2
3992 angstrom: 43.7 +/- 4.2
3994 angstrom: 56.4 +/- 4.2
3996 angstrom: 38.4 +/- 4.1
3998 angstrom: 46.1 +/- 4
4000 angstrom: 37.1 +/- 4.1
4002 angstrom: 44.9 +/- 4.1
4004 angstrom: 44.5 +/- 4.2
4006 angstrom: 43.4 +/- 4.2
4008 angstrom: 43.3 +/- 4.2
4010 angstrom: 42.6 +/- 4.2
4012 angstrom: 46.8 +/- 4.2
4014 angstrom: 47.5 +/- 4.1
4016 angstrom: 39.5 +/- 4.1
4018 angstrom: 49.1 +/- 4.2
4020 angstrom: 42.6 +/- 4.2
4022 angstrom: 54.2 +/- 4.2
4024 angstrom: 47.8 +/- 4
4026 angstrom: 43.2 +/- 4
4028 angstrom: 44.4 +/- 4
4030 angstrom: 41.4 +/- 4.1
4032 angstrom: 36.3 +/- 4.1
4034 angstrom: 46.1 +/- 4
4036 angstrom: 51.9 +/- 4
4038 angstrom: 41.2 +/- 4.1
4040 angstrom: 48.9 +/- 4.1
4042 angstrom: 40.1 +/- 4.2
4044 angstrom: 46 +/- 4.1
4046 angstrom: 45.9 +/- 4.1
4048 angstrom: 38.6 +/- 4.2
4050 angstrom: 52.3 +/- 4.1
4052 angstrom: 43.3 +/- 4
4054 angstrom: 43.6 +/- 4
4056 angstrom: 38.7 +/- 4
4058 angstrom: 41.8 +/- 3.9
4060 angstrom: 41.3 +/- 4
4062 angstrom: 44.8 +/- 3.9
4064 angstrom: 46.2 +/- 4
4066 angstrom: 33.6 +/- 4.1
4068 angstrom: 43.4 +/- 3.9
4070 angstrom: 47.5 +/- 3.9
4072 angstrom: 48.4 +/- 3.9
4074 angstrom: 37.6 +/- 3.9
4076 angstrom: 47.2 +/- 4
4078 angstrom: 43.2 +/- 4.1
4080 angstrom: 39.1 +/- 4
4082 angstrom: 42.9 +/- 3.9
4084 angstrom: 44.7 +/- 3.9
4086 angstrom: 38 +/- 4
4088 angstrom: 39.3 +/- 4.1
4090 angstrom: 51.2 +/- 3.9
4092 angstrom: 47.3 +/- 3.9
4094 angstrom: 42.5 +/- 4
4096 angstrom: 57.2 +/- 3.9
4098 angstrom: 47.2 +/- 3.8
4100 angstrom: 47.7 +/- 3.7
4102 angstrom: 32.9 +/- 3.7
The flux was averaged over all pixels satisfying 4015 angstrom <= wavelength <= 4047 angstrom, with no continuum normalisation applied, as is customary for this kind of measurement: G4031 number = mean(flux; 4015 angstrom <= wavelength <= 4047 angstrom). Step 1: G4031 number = 44.9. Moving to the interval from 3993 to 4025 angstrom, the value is 45.3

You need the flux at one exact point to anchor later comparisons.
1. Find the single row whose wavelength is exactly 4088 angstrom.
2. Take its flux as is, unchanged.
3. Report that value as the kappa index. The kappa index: 39.3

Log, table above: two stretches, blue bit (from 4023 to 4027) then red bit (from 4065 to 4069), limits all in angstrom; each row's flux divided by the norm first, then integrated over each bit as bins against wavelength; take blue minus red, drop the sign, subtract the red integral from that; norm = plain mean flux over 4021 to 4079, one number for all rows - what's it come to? -2.9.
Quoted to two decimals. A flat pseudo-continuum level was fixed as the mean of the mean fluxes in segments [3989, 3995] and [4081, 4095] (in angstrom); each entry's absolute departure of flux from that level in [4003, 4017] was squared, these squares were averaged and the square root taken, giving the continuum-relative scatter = 2.60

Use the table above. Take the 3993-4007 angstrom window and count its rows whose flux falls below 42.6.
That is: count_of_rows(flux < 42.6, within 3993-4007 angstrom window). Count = 2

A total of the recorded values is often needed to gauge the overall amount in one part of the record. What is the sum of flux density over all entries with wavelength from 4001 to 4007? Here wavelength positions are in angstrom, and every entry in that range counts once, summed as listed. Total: 133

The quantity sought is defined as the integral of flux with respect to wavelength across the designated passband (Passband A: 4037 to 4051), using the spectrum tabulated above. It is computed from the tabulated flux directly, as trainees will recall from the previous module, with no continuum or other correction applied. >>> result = 626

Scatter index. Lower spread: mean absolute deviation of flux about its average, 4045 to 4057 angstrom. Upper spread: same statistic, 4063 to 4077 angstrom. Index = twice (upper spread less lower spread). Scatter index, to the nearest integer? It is 2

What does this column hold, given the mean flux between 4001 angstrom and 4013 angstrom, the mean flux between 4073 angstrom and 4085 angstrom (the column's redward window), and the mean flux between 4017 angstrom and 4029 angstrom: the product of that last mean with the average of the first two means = 2032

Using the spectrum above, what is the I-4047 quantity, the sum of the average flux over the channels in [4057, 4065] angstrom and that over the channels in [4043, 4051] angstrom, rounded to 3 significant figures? 89.2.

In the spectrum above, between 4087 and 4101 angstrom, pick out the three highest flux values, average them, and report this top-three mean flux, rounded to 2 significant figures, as 52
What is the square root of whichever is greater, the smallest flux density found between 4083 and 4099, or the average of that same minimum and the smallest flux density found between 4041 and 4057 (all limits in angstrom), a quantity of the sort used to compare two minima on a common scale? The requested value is 6.189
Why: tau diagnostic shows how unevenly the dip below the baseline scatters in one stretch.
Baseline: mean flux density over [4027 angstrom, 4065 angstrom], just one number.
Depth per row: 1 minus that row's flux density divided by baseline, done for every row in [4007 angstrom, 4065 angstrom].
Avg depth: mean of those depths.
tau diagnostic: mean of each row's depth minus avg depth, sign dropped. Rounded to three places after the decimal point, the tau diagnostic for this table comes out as 0.078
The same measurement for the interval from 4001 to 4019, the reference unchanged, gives 0.050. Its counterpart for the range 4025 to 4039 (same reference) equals 0.078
